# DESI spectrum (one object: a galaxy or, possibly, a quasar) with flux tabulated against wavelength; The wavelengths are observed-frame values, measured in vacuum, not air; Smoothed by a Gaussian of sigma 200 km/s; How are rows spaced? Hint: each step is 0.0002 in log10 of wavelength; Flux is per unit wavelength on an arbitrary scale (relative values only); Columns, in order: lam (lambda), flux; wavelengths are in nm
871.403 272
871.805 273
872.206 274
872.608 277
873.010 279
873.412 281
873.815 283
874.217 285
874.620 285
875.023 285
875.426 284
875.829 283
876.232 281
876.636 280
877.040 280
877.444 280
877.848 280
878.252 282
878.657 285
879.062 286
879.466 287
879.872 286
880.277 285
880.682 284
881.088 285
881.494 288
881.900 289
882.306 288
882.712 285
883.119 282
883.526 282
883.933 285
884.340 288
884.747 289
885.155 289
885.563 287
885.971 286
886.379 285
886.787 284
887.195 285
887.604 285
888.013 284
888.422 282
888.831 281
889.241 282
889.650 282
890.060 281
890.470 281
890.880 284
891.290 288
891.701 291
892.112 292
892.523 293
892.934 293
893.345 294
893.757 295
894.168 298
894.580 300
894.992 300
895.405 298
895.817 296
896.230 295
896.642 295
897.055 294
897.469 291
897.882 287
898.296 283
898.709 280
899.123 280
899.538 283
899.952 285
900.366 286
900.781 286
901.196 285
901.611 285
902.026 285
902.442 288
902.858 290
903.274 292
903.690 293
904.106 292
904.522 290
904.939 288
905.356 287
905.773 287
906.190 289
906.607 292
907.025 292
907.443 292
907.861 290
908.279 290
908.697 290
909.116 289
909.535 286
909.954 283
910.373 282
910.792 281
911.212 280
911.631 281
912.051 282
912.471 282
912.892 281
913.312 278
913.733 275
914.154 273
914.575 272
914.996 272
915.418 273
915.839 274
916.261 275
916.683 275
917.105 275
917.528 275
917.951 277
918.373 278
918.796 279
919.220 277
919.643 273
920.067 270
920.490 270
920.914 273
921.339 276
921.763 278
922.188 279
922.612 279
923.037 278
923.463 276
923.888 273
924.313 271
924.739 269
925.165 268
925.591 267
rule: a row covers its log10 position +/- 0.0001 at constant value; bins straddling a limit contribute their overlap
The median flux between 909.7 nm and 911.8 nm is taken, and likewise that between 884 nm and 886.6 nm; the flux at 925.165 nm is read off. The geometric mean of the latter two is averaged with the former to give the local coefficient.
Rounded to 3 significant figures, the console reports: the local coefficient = 279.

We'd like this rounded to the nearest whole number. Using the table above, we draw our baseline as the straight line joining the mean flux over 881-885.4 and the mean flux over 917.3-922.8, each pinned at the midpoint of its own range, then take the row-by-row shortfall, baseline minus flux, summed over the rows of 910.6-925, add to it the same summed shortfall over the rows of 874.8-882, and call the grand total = 85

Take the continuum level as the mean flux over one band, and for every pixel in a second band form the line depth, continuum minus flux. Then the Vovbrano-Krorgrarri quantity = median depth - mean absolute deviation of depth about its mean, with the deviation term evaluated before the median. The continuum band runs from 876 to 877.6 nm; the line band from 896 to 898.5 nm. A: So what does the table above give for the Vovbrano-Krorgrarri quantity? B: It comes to -16.1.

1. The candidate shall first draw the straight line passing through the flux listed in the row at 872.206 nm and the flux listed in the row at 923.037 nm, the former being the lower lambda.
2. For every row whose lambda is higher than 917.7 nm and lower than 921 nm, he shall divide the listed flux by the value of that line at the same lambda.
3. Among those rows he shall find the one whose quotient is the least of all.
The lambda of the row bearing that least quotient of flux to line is 920.490 nm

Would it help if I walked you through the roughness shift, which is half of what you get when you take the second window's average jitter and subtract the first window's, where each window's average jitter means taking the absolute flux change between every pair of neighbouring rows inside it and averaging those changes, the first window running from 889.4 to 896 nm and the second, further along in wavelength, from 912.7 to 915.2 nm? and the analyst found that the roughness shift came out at 0.10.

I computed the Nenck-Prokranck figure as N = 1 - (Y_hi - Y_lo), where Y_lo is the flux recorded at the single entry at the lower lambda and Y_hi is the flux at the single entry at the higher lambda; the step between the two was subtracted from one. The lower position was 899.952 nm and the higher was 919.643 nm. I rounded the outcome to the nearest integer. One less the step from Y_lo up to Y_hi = 13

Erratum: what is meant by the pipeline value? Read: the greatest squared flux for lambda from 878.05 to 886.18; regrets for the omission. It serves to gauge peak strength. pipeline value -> 83521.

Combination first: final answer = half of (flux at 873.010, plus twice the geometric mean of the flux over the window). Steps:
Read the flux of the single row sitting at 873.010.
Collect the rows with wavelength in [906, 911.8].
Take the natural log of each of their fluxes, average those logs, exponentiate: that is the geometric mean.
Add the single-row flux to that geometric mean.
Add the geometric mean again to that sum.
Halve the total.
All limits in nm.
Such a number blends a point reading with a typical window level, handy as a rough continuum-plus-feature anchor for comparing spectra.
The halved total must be 426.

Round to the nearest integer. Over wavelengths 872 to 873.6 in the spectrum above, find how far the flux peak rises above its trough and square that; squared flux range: 49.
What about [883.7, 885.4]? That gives 16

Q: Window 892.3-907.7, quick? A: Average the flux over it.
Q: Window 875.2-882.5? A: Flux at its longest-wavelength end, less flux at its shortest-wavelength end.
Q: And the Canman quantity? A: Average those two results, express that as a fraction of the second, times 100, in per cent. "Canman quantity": 3678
